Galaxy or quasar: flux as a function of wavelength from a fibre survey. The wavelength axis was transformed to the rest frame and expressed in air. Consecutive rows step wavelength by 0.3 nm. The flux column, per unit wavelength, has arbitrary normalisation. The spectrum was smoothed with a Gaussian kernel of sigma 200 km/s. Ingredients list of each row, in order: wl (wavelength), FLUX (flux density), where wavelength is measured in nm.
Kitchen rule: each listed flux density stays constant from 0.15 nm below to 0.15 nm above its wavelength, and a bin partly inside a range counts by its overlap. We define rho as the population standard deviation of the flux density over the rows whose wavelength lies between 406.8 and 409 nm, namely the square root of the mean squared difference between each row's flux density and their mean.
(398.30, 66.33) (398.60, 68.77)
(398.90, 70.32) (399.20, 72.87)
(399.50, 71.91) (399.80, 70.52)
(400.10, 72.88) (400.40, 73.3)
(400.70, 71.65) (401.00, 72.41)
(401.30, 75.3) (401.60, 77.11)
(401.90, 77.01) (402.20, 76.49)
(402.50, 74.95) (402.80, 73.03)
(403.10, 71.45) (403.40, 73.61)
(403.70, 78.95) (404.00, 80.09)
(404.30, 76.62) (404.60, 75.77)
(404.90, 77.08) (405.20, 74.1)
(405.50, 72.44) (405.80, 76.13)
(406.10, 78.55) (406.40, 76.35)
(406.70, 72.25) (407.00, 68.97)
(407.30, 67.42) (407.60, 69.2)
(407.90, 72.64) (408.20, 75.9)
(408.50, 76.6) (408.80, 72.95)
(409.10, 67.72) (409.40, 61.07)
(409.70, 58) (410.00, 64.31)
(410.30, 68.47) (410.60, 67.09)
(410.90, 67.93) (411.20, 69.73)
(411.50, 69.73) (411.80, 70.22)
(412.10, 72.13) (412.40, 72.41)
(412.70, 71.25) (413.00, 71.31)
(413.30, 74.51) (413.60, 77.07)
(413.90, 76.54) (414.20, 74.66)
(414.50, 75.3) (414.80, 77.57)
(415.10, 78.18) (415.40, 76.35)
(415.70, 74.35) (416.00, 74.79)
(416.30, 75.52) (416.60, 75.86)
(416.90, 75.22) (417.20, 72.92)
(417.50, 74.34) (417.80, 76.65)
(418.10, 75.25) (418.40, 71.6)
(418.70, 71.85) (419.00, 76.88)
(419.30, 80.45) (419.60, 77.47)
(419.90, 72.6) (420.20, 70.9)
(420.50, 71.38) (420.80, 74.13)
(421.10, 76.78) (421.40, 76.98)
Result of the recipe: 3.3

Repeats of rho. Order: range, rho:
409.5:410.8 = 4.0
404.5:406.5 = 1.8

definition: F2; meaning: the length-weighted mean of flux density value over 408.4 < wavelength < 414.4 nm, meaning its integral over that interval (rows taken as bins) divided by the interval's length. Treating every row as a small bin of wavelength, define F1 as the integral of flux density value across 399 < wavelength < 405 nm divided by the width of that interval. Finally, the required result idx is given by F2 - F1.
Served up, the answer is -4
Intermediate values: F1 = 74.6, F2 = 70.2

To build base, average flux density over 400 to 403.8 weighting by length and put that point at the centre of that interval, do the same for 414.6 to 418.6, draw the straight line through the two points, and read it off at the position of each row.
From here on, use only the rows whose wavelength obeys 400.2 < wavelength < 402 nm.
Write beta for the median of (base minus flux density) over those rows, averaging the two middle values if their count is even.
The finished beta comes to 0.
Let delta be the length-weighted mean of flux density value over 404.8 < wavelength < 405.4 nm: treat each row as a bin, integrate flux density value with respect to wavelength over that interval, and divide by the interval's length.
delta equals 75.2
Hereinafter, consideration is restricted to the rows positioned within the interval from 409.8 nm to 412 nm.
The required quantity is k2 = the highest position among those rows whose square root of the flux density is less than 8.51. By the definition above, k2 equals 411.80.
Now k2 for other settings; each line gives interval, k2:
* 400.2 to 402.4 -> 401.00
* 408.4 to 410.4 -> 410.30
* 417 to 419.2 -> 418.70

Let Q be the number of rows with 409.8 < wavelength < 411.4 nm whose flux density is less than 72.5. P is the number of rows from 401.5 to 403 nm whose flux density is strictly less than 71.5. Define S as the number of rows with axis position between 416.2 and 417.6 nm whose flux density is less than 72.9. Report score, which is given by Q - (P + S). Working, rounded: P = 0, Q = 5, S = 0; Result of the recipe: 5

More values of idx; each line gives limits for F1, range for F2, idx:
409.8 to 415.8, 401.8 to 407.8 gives 2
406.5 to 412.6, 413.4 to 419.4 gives 6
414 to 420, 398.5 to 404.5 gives -1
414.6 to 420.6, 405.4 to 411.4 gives -5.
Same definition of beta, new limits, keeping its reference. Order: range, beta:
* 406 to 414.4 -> 4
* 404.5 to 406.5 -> -1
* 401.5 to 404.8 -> -2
